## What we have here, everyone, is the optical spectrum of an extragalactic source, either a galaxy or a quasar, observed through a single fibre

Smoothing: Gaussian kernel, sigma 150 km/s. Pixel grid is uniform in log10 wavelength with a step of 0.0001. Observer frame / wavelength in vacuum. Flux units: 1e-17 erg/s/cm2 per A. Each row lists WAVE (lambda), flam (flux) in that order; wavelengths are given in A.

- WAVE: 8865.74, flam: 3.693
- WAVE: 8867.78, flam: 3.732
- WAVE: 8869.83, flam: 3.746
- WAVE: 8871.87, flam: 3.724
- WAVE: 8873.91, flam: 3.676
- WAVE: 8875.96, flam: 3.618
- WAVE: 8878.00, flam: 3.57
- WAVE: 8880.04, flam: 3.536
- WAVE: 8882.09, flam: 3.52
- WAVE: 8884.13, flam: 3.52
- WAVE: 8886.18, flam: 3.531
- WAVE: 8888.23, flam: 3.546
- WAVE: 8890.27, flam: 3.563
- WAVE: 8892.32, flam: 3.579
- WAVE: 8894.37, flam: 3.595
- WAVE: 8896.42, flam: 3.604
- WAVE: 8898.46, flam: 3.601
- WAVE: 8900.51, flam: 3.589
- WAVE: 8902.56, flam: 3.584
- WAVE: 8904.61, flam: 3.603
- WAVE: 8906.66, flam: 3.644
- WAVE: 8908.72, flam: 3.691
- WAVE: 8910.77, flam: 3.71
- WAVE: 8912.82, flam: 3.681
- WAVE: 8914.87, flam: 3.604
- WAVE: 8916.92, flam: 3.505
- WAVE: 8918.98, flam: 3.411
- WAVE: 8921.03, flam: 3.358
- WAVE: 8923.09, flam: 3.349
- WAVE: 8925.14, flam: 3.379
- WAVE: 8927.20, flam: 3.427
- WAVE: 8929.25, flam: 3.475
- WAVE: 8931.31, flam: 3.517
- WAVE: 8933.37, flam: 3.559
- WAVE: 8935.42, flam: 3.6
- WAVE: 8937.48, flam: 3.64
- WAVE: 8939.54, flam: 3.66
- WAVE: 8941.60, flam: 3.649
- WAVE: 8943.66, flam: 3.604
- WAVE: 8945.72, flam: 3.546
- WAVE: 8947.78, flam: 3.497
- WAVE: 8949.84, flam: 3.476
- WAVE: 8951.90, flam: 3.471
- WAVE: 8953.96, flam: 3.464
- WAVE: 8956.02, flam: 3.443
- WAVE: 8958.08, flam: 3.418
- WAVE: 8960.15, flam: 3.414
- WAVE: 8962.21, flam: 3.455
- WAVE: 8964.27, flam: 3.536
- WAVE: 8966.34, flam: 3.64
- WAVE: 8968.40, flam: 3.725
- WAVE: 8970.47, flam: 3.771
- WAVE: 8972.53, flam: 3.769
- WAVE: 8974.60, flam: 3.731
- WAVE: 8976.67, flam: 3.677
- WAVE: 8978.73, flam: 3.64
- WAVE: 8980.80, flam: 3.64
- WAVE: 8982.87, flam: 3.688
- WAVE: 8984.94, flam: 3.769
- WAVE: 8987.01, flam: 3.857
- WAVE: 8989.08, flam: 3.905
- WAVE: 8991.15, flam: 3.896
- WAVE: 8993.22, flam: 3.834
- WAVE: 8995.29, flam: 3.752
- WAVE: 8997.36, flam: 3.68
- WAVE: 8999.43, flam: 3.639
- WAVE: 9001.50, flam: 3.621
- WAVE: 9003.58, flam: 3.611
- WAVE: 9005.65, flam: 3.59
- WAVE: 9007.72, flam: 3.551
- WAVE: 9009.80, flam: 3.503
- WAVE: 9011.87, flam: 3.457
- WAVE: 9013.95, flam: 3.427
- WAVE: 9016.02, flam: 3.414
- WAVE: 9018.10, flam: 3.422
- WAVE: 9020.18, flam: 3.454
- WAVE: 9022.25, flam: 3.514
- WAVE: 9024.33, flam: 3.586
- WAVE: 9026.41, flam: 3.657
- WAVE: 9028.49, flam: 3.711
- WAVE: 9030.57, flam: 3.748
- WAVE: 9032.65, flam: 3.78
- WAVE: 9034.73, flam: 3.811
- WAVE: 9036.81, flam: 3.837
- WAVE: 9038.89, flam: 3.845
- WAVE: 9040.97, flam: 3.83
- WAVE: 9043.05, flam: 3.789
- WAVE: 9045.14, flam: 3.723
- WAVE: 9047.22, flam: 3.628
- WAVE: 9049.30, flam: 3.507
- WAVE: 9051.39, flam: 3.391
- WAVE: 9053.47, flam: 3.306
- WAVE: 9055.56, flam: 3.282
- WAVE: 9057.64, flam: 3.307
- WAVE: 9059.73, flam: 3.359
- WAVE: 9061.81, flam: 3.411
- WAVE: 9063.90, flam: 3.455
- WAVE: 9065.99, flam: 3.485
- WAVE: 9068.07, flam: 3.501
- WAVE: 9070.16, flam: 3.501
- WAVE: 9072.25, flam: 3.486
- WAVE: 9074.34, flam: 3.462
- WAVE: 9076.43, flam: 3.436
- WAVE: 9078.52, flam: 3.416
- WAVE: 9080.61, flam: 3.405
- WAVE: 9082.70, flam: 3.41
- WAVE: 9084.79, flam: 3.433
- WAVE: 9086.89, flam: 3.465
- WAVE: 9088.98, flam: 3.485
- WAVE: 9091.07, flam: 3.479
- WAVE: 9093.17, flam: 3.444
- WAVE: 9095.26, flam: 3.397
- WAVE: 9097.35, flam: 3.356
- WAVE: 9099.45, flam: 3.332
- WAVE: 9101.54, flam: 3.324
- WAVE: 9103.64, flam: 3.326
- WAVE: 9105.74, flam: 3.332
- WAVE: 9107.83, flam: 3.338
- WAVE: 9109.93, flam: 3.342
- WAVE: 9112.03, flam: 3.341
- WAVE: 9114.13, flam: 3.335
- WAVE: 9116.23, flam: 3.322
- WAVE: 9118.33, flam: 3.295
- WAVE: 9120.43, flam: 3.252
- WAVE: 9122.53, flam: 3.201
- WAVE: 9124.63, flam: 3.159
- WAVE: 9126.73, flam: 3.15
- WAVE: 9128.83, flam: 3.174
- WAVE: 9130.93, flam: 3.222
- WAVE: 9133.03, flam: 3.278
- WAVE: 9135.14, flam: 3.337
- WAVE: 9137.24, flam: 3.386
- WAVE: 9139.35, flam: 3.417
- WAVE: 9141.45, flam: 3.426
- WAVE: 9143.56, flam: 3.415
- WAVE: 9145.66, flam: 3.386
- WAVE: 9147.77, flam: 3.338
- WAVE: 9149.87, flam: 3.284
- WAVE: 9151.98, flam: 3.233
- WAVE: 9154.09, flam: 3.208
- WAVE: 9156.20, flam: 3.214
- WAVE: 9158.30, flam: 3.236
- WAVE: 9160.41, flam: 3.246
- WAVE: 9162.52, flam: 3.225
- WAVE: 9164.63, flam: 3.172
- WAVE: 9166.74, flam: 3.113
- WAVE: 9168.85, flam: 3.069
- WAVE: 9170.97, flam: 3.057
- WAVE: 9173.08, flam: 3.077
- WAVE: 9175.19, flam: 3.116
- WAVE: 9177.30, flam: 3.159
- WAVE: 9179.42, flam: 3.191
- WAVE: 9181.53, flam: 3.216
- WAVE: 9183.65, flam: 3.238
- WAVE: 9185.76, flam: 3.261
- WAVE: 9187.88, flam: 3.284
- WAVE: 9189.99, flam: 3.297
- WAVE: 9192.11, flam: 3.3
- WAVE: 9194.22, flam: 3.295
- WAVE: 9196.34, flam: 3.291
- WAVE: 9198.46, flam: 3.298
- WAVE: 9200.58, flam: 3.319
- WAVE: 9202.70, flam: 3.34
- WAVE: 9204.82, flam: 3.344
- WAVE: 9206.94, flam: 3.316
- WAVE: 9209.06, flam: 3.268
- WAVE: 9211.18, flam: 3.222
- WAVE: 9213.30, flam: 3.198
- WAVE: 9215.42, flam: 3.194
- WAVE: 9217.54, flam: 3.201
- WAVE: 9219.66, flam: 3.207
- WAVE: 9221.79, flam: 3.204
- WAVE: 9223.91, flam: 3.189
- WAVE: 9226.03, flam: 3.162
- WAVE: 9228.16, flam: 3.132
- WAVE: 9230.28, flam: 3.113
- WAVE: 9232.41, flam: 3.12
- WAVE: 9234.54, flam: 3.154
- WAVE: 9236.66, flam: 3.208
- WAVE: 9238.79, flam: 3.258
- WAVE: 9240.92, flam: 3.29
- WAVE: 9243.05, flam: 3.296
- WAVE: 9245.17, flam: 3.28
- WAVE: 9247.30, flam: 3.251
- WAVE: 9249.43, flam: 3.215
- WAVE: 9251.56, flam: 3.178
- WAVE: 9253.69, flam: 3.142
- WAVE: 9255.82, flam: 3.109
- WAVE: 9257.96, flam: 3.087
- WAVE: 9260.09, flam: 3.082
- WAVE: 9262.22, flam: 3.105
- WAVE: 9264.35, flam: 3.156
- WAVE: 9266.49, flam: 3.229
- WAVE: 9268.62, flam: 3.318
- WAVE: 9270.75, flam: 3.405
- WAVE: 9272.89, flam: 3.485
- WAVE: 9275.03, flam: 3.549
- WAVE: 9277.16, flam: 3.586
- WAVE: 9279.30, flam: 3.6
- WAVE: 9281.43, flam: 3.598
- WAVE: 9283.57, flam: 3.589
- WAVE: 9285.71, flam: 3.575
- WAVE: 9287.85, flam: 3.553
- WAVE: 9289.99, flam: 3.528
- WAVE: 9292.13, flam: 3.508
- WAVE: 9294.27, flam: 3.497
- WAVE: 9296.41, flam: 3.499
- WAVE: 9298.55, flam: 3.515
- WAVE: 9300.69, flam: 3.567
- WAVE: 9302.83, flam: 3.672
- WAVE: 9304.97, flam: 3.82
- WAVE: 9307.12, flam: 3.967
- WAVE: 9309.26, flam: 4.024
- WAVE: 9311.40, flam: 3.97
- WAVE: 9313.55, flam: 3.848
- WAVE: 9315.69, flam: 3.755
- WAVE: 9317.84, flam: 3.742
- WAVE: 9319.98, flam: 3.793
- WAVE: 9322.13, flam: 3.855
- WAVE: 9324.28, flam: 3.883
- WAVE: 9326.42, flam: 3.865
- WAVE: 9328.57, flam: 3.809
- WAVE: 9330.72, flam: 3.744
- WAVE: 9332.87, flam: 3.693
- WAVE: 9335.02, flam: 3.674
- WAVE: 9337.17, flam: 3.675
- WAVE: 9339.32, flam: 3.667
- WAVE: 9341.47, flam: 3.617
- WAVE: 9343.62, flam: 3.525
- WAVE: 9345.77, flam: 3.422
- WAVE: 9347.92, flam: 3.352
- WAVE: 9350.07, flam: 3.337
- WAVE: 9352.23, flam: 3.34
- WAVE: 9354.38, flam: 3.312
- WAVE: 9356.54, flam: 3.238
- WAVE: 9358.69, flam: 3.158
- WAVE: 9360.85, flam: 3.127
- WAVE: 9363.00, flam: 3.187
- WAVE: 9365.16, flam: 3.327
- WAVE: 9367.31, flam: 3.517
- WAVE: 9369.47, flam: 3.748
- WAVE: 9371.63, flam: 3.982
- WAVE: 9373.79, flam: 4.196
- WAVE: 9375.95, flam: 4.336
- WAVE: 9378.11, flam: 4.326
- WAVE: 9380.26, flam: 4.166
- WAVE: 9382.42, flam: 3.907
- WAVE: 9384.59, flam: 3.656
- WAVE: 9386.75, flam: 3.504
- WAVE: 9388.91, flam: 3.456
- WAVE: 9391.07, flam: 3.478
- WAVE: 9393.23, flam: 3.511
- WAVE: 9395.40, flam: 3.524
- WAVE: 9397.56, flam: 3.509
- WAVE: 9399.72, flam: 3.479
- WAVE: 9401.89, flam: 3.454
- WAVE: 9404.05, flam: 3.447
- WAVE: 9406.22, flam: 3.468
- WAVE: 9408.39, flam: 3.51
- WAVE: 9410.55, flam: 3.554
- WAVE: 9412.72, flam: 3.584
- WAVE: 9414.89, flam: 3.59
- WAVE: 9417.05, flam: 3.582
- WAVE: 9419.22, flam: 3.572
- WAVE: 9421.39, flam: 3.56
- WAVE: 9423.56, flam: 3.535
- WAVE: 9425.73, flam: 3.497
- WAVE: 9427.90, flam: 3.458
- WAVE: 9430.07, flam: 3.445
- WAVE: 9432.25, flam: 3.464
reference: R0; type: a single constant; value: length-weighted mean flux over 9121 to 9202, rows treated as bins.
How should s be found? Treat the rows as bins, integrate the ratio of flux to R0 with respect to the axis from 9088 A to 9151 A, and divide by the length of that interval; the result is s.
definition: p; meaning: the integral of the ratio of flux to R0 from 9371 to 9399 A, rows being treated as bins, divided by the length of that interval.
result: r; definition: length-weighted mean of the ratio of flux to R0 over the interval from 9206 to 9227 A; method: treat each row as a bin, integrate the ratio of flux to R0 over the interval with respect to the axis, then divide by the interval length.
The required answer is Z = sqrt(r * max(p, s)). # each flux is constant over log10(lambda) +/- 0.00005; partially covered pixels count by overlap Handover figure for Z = 1.078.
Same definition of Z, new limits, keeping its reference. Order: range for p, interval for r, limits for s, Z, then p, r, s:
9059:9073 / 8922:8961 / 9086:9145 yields 1.073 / 1.07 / 1.08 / 1.03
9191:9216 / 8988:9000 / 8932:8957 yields 1.131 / 1.01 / 1.17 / 1.09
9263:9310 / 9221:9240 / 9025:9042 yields 1.066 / 1.09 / 0.98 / 1.16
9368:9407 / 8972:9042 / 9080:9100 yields 1.140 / 1.15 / 1.13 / 1.05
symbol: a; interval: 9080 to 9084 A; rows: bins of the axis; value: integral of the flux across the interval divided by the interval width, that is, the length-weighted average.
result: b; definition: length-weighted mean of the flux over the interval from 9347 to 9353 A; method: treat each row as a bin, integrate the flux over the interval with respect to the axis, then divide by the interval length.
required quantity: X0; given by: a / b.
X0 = 1.02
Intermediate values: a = 3.41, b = 3.34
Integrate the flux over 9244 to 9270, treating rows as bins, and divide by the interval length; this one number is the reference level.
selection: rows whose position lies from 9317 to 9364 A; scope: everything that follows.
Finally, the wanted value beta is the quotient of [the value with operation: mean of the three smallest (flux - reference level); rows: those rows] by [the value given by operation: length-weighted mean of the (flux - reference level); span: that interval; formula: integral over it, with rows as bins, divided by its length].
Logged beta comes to -0.07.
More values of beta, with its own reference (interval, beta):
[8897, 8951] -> 0.48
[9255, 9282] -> -0.64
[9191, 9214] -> 0.42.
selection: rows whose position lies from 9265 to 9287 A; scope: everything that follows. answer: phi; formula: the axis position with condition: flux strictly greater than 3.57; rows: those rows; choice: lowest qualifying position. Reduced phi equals 9277.16 A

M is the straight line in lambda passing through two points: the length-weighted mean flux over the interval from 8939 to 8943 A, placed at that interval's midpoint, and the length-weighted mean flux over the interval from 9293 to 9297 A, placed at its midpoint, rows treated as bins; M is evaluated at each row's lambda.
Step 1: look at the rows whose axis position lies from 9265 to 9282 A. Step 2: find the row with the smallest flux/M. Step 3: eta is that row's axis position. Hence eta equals 9266.49 A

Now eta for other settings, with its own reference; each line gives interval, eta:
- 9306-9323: 9317.84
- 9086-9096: 9095.26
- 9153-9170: 9168.85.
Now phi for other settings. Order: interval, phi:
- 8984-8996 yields 8984.94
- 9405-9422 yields 9412.72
